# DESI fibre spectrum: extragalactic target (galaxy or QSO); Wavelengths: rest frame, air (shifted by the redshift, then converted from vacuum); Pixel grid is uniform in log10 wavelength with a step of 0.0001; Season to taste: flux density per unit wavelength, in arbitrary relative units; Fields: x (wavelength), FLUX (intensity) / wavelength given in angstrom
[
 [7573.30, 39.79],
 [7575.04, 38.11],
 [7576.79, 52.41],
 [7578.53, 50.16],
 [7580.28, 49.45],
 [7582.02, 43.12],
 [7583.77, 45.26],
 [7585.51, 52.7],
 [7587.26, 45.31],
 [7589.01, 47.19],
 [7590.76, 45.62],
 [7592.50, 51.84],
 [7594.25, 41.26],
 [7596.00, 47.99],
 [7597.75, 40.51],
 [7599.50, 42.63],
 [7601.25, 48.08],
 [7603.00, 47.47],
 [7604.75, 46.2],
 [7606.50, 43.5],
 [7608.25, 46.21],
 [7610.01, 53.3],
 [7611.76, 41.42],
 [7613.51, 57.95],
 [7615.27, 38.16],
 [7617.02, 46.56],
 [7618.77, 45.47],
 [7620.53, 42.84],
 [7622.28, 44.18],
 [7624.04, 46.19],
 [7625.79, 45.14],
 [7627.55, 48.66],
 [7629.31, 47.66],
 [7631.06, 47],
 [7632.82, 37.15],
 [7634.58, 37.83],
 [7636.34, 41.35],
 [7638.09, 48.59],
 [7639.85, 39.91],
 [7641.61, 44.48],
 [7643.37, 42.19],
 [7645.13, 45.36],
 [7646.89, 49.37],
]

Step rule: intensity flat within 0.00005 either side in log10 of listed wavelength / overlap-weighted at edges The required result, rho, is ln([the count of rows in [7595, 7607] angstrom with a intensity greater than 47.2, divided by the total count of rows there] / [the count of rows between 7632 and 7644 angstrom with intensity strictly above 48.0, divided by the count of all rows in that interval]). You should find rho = 1.1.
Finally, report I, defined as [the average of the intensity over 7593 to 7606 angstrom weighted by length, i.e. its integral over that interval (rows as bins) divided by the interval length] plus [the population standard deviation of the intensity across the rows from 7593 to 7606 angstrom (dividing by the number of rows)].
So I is 48.1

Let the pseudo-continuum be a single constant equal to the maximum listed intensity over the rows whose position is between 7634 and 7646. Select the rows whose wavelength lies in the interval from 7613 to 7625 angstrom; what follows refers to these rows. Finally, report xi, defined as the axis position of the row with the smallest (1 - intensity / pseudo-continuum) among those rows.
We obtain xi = 7613.51 angstrom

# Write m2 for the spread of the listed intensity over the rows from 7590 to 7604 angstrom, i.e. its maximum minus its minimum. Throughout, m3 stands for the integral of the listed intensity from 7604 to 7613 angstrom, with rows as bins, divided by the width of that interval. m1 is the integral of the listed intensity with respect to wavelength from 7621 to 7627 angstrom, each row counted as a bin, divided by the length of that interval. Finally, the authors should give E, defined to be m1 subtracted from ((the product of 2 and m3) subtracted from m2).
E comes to -127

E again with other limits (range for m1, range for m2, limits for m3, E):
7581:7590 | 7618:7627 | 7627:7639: -131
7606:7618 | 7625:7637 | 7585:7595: -130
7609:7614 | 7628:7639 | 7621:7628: -130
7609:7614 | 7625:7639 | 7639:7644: -123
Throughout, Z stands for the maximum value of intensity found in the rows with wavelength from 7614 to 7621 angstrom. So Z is 46.56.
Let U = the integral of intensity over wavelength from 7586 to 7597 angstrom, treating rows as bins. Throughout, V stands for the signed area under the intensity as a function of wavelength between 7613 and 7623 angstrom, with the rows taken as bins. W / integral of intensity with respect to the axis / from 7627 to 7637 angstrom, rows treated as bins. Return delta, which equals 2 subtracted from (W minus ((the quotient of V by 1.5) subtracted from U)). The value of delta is 219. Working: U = 513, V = 454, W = 431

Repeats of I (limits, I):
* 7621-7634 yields 48.4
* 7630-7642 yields 46.5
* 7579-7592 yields 50.2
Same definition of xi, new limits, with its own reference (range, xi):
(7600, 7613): 7610.01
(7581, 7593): 7585.51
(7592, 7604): 7592.50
